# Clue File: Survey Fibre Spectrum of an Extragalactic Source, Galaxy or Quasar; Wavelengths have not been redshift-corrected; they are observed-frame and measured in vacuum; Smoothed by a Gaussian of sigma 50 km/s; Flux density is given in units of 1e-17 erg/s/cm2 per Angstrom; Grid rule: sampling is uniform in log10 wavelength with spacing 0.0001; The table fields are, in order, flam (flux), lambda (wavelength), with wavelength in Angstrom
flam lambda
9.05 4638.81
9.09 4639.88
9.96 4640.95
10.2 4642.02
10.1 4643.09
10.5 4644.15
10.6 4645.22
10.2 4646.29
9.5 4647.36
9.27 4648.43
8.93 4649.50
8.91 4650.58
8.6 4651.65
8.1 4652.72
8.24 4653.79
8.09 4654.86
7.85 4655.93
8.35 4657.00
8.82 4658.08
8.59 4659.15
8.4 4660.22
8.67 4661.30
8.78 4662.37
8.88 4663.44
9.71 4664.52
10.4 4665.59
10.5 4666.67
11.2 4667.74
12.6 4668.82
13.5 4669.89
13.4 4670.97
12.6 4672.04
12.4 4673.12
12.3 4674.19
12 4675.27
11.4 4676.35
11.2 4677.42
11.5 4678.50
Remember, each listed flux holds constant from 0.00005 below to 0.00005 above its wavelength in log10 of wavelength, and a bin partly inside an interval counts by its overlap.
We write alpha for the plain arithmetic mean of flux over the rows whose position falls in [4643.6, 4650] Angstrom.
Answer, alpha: 9.8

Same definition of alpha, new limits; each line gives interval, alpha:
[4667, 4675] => 12.6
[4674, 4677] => 11.9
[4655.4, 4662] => 8.4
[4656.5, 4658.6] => 8.6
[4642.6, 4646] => 10.4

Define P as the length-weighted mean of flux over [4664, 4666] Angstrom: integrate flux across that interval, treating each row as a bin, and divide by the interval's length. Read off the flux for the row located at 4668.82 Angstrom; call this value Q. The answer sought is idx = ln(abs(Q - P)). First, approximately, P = 10.1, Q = 12.6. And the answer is 0.93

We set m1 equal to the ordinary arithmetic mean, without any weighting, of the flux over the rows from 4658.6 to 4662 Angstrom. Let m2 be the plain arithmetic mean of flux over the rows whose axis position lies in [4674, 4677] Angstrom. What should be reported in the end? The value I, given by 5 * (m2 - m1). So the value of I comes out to 17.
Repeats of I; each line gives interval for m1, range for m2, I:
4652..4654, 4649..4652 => 3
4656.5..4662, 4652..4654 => -2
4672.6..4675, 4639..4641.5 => -14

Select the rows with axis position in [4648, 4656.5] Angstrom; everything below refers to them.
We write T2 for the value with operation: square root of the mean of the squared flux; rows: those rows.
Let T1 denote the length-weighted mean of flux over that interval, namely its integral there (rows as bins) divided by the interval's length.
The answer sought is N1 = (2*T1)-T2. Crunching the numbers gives 8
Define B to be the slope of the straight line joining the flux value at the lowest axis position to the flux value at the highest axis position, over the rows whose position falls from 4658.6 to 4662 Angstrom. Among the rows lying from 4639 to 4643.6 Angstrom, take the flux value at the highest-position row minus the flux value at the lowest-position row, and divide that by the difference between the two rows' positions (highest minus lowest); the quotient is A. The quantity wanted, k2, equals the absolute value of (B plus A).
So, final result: 0.35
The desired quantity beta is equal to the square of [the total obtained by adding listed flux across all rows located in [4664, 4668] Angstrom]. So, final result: 1748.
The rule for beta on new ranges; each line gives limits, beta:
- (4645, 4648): 918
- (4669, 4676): 5806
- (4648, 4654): 2709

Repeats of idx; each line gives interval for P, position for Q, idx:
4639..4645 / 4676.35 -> 0.37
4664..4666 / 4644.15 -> -0.81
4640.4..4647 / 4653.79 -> 0.70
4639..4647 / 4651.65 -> 0.36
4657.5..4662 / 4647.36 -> -0.12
